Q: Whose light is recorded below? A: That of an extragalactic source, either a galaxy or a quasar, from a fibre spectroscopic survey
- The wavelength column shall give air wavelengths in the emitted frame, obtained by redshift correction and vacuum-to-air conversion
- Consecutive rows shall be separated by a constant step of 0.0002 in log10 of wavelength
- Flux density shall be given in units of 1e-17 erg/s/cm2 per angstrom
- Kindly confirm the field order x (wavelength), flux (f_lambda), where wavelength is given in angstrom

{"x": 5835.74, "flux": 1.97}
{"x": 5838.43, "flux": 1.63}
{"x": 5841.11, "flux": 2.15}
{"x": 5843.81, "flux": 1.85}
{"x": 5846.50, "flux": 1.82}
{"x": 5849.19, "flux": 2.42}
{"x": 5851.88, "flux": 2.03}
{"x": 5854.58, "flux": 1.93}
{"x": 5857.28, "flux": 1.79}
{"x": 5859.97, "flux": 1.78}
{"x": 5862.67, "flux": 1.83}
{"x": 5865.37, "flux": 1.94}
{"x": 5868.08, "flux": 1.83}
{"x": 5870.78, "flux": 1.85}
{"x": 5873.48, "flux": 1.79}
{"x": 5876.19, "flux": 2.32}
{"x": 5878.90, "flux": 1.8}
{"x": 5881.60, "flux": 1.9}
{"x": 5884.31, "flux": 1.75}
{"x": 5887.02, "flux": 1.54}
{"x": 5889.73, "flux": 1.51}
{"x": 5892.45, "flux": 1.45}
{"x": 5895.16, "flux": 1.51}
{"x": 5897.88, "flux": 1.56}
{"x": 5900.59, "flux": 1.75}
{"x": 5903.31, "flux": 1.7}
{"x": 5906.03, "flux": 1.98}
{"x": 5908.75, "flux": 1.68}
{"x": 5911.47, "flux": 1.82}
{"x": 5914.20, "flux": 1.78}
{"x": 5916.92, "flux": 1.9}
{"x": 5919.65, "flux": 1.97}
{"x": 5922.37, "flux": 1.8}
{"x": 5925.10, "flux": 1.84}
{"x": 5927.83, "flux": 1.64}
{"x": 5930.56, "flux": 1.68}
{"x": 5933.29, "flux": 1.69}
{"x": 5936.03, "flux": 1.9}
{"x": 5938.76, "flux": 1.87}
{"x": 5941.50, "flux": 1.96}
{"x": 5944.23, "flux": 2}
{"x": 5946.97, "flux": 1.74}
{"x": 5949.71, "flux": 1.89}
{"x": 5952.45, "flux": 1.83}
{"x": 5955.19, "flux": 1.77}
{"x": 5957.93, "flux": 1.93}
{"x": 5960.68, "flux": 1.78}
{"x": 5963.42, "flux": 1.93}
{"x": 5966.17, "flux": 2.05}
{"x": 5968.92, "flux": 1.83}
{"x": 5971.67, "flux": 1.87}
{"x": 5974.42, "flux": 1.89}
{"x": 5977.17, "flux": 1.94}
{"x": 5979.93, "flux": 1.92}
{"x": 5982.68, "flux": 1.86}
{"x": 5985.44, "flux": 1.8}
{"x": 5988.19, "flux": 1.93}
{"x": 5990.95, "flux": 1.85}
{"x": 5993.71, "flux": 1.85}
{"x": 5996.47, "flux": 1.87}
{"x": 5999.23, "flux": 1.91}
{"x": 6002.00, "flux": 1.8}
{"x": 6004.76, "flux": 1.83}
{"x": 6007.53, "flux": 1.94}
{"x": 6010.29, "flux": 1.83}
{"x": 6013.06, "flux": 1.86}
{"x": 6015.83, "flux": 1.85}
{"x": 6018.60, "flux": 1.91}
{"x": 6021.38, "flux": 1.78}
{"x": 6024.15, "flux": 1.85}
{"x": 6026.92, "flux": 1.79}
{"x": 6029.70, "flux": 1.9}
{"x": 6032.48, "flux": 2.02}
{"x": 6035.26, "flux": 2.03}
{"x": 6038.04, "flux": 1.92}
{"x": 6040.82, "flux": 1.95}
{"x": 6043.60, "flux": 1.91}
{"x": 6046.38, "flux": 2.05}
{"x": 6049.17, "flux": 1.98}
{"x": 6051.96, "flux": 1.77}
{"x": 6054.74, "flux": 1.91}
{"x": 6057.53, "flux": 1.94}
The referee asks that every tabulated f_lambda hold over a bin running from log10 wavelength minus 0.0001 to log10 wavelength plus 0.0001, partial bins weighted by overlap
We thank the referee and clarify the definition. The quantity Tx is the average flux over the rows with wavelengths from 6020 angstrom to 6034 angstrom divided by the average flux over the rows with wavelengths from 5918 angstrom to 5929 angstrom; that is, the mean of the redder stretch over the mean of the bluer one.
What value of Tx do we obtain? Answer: 1.03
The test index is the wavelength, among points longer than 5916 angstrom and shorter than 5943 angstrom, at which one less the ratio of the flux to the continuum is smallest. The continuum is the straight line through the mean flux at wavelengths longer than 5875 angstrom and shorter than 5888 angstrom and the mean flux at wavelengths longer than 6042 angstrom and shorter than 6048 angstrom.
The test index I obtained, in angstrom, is 5919.65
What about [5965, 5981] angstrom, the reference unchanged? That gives 5966.17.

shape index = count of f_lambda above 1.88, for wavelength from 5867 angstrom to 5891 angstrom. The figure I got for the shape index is 2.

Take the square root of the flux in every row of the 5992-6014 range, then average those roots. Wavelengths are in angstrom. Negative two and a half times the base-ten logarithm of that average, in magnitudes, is -0.337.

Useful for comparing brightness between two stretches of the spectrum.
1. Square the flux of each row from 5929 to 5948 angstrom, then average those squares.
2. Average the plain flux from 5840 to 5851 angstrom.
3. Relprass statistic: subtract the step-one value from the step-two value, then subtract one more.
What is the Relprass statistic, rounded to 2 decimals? -2.32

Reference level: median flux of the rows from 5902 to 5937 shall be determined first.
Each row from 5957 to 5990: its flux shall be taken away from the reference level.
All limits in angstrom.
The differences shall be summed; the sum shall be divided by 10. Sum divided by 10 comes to -0.11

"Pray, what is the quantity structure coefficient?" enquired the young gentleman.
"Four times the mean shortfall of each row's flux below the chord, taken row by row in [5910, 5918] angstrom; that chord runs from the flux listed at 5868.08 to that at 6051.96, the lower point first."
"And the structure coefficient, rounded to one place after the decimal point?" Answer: -0.1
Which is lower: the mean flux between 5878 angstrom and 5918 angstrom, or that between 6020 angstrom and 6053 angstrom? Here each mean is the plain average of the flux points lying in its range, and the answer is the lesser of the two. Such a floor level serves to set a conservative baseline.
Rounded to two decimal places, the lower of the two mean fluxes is 1.71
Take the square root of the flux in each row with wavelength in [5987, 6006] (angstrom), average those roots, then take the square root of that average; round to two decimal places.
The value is 1.17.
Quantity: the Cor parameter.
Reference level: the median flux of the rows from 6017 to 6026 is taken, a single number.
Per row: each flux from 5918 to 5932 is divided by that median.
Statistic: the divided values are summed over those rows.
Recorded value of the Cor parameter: 4.8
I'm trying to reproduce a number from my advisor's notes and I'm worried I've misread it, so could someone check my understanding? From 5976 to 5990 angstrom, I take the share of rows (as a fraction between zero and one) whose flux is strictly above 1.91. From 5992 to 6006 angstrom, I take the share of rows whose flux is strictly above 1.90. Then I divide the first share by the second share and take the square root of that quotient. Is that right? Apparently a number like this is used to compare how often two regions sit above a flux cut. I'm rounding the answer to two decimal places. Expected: 1.73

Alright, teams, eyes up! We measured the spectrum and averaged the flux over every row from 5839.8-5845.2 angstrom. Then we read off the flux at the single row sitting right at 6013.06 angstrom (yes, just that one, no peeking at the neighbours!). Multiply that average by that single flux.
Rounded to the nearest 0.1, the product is 3.7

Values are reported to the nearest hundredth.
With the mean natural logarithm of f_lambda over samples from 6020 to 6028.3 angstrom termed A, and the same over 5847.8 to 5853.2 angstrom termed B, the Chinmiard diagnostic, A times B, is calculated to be 0.47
